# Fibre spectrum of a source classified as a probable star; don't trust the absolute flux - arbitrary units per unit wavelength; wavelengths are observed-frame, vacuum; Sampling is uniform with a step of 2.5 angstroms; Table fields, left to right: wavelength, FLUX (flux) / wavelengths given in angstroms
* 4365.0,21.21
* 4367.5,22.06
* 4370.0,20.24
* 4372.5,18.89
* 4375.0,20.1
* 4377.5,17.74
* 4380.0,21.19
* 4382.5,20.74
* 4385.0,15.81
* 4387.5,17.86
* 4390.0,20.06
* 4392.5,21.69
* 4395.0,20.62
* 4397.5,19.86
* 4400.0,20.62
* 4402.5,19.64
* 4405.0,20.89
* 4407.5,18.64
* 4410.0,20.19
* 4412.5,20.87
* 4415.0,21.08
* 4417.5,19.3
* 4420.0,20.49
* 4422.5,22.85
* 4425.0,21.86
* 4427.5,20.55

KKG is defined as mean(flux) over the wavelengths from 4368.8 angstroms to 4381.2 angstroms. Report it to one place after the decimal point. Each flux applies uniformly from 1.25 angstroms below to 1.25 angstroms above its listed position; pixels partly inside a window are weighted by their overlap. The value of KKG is 19.6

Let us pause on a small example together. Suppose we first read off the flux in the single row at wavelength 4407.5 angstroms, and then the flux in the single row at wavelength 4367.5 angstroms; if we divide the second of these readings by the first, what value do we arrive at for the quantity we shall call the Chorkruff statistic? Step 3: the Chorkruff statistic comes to 1.18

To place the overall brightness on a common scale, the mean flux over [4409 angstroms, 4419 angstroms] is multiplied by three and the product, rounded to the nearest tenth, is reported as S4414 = 61.1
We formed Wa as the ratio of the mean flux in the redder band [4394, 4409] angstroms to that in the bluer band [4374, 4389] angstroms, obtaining 1.060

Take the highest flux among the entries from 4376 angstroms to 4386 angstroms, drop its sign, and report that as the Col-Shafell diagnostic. 21.2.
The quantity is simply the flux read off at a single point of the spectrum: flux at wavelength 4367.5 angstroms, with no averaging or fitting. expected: 22.06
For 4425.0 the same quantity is 21.86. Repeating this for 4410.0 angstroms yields 20.19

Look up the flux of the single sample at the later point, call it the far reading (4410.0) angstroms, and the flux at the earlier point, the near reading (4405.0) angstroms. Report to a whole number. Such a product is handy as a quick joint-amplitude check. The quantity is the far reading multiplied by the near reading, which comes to 422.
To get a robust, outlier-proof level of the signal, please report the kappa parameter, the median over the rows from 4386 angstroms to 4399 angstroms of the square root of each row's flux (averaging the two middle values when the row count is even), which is 4.48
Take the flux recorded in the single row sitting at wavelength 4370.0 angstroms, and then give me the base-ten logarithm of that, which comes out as 1.31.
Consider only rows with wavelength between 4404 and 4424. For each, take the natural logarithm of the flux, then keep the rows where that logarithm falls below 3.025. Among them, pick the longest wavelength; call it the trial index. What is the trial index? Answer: 4420.0 angstroms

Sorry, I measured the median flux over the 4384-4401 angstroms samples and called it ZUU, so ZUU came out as 20.1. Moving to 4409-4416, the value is 20.9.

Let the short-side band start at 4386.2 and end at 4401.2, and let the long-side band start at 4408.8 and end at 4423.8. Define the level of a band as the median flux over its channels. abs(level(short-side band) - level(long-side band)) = 0.34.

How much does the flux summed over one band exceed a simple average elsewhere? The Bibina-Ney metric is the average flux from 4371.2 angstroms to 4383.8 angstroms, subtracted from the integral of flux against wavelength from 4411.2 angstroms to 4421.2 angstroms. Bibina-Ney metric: 185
